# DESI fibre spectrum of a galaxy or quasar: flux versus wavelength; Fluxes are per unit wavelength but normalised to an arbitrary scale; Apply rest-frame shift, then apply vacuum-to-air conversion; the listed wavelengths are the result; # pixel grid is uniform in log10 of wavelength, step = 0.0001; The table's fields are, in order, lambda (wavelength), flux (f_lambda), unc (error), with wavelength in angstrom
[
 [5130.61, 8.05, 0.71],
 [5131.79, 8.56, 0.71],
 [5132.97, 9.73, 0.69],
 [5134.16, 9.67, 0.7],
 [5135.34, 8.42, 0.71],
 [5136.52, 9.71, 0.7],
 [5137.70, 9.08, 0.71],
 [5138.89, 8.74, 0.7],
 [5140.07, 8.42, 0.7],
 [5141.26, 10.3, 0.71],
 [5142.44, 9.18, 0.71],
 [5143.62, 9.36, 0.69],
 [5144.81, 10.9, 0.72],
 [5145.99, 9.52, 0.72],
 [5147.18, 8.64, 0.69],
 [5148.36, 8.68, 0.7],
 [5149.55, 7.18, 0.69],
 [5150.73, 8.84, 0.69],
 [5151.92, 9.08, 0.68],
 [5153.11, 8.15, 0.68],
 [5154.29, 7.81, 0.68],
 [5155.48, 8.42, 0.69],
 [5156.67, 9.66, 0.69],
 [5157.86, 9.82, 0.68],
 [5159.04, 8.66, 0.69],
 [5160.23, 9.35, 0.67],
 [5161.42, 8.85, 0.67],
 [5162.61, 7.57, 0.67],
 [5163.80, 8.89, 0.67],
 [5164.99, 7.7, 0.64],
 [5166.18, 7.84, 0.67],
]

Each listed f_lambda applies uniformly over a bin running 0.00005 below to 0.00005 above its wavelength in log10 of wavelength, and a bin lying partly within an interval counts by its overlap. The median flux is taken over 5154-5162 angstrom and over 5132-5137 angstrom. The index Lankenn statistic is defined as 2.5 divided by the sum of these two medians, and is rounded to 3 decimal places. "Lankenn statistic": 0.135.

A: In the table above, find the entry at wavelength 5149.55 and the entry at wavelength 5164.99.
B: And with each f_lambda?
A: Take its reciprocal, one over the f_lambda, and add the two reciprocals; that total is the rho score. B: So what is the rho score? 0.27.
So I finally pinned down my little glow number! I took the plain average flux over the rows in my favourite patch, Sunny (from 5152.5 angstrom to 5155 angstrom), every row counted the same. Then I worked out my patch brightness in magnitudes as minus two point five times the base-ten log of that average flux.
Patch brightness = -2.26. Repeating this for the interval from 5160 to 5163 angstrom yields -2.33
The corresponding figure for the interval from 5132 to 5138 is -2.42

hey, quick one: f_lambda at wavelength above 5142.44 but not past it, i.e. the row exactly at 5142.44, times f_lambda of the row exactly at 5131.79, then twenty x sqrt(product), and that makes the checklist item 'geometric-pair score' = 177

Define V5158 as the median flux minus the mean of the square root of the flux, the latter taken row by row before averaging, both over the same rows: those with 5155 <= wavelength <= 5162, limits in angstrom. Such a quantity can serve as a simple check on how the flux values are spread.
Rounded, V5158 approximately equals 6.08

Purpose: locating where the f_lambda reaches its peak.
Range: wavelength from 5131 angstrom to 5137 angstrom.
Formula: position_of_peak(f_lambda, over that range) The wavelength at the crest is 5132.97 angstrom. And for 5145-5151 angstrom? 5145.99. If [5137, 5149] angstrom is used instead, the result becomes 5144.81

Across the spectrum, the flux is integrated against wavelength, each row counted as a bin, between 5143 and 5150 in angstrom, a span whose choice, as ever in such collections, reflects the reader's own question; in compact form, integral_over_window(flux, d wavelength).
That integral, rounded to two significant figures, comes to 64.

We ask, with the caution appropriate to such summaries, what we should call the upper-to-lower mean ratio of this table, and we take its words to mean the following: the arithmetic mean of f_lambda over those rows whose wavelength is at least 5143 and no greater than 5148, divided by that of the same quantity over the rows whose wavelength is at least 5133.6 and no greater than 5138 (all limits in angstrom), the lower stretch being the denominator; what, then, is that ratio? 1.04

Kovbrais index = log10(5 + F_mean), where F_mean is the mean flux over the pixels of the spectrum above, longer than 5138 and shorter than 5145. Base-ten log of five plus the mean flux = 1.16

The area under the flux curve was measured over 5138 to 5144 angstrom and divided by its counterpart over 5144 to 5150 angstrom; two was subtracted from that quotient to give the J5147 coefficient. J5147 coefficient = -0.98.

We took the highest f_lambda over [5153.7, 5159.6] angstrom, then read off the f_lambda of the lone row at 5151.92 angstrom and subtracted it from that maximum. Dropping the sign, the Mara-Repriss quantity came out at 0.74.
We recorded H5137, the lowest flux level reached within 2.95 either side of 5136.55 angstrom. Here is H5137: 8.42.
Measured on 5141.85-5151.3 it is 7.18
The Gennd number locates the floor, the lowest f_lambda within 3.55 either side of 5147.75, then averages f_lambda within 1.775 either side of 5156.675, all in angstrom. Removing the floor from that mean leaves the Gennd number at 2.1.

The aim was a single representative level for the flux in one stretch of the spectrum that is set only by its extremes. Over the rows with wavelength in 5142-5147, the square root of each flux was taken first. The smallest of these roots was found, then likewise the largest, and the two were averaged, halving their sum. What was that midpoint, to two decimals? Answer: 3.17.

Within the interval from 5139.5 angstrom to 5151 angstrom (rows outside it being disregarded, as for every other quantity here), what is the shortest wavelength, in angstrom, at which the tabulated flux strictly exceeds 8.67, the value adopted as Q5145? 5141.26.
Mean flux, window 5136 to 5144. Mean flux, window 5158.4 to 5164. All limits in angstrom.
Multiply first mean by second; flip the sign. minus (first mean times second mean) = -80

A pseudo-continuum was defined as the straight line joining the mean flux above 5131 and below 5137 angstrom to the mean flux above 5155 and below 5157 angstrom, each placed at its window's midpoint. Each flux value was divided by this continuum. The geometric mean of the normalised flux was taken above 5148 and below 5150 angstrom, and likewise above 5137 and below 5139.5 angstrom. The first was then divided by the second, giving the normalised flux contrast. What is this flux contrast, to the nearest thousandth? 0.895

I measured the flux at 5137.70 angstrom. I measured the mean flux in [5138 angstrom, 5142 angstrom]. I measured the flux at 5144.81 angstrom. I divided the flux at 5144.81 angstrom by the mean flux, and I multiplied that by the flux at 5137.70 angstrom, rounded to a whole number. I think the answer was 11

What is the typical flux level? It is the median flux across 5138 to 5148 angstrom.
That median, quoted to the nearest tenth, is 9.3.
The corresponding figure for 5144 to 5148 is 9.5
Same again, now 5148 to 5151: 8.7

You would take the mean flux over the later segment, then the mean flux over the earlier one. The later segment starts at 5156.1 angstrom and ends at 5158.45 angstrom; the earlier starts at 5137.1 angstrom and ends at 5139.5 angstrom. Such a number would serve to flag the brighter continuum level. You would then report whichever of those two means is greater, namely 9.74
